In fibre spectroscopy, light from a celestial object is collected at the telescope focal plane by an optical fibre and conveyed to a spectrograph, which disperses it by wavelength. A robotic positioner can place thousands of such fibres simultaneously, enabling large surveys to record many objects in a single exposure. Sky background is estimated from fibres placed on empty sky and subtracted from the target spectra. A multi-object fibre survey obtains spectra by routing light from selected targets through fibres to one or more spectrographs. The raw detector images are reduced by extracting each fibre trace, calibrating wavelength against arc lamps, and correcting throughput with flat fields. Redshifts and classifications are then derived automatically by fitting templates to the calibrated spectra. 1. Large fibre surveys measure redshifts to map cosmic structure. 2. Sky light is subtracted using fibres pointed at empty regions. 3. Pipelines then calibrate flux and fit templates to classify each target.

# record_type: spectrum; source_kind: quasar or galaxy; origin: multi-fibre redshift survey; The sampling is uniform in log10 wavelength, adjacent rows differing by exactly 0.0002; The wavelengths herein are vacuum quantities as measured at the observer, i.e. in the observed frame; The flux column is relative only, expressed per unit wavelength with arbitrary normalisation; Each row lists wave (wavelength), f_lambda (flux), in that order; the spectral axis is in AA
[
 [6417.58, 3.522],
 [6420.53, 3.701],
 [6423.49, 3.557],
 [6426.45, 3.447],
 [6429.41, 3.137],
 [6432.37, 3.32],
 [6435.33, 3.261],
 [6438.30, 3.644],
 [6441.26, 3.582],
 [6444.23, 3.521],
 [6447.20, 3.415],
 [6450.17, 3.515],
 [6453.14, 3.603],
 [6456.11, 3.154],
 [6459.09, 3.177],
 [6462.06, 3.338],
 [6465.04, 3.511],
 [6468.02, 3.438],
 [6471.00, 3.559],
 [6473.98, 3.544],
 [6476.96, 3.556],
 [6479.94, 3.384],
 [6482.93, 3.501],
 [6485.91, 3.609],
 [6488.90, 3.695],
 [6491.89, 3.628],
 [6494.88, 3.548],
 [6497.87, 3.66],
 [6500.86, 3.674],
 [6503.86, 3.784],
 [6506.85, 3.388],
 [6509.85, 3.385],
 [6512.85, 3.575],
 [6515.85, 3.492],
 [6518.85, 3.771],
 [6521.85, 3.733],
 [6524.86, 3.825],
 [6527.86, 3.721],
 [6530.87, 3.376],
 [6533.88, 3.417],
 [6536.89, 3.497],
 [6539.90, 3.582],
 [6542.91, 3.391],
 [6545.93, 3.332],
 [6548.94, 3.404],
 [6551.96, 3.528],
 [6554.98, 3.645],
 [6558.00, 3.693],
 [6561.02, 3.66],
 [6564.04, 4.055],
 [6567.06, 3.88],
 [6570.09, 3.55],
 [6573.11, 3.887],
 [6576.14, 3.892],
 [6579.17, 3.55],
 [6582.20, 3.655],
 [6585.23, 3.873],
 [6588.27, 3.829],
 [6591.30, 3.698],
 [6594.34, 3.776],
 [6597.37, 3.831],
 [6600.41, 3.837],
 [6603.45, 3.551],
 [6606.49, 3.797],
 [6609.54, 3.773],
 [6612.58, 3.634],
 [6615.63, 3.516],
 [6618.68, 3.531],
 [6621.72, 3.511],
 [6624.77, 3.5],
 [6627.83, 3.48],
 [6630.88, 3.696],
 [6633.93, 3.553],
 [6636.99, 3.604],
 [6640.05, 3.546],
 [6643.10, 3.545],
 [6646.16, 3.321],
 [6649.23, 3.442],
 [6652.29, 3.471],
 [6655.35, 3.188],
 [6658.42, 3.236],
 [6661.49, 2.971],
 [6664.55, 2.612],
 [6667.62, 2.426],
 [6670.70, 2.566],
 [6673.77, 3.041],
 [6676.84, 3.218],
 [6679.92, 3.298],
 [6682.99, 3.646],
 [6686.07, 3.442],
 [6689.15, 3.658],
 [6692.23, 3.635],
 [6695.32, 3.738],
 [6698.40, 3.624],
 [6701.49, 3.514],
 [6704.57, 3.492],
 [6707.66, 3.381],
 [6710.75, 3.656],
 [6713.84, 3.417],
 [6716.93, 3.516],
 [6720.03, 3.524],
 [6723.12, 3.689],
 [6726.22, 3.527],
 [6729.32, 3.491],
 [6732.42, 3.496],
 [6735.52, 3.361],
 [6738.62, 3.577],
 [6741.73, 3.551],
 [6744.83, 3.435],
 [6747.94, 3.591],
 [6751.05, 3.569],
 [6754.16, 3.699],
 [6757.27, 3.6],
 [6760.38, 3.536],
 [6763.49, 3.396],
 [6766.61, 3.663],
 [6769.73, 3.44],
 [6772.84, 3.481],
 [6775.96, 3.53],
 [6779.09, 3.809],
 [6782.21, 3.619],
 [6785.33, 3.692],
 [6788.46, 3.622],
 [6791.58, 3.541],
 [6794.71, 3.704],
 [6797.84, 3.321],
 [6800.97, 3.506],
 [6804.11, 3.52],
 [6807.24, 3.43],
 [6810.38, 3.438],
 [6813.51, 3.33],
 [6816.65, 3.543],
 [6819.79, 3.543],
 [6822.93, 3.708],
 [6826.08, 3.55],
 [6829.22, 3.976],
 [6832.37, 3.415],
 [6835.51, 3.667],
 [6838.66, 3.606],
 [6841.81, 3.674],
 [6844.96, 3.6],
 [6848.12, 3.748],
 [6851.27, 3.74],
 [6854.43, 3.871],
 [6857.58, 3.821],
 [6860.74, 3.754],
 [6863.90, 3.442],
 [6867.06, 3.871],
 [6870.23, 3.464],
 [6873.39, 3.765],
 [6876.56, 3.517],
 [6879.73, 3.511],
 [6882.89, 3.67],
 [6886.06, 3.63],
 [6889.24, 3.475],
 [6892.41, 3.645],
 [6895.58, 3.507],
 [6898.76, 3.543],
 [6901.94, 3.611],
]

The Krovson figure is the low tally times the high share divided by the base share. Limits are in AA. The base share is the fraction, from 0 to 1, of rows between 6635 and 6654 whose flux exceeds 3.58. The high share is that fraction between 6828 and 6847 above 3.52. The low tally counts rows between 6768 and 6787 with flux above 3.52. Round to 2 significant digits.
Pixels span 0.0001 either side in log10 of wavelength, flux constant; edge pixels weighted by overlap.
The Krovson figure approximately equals 20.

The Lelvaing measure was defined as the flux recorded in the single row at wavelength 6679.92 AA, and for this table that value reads 3.298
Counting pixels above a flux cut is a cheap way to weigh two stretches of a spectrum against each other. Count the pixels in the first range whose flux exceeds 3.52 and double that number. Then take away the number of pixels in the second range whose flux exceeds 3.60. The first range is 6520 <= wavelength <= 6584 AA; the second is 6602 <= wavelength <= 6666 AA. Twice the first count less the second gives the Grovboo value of 25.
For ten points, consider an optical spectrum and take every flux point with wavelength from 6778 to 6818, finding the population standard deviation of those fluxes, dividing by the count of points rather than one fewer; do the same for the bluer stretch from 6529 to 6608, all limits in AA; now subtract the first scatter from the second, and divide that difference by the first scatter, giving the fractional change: 0.4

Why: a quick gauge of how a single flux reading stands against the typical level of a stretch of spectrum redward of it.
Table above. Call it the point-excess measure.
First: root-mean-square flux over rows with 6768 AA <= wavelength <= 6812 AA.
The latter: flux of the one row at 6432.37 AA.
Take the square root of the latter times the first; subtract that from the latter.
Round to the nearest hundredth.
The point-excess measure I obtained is -0.11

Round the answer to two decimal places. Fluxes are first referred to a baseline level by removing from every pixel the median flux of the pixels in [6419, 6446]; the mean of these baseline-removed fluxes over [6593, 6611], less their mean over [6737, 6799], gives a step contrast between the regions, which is 0.19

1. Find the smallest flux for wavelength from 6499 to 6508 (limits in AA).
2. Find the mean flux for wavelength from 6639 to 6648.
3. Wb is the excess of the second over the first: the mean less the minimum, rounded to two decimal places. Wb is 0.08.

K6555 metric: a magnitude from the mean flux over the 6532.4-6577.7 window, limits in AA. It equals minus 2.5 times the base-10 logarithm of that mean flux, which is -1.40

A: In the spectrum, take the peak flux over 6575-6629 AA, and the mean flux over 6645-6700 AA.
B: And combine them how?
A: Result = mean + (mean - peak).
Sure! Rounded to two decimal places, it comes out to 2.61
